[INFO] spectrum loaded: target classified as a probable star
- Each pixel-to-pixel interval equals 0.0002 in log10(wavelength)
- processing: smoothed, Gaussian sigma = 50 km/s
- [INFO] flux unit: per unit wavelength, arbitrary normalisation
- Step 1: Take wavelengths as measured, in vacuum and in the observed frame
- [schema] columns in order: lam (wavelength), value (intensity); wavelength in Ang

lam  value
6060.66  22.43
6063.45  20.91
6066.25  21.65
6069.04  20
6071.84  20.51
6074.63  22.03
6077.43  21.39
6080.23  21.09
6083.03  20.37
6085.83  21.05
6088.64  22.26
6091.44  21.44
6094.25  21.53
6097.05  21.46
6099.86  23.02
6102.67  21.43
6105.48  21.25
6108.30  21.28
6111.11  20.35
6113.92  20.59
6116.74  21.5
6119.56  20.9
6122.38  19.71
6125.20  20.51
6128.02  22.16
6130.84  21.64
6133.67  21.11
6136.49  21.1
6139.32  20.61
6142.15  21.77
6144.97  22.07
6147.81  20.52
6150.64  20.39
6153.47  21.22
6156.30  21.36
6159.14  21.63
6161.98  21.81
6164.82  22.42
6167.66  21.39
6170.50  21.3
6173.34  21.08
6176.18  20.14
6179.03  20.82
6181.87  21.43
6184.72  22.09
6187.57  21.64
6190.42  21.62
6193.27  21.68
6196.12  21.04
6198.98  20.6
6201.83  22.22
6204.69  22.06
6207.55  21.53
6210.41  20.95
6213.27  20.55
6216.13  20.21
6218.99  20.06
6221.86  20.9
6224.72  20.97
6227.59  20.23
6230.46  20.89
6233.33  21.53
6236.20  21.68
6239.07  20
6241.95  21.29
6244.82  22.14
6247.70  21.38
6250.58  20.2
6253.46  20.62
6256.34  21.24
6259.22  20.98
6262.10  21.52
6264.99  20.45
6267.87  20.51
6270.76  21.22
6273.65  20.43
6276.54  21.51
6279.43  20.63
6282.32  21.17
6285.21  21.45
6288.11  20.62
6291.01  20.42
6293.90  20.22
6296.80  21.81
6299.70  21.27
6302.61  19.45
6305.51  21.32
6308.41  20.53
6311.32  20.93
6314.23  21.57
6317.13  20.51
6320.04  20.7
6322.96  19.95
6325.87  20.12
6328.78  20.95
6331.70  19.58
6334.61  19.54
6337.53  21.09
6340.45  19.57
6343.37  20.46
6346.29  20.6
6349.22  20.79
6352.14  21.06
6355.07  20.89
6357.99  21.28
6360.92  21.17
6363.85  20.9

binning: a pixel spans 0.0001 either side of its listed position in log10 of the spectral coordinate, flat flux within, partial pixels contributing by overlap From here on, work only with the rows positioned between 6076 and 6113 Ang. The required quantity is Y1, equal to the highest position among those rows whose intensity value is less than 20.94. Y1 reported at 6111.11 Ang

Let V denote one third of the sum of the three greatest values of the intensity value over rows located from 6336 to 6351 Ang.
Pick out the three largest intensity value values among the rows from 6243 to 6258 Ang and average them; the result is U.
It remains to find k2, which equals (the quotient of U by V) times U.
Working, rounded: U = 21.6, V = 20.8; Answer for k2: 22.4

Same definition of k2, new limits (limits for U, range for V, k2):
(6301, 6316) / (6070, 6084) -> 21.0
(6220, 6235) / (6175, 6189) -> 20.6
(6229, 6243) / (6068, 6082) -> 21.5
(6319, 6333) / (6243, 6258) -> 19.6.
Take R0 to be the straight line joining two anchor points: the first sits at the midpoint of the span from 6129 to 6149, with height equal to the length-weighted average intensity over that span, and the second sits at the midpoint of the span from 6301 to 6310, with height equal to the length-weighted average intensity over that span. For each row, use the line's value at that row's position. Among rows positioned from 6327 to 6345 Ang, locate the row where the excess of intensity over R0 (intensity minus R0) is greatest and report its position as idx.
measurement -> 6337.53 Ang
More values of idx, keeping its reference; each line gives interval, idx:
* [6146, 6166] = 6164.82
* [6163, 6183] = 6164.82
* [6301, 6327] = 6314.23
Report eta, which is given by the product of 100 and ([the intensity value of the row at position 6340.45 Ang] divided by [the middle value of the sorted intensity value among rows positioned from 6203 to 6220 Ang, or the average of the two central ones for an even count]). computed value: 94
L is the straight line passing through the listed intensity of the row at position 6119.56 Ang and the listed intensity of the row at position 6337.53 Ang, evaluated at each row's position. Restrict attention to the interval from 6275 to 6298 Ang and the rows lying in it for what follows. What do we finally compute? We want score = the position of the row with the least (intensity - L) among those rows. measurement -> 6293.90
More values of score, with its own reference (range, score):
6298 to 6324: 6302.61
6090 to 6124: 6122.38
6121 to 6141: 6122.38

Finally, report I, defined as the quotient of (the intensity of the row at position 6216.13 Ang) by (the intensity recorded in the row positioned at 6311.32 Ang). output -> 0.97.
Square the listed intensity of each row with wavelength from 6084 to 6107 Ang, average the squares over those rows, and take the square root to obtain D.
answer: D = 21.7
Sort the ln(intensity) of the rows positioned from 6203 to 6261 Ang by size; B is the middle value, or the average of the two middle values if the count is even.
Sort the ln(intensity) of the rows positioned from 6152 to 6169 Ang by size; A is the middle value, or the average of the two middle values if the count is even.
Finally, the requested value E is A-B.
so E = 0.026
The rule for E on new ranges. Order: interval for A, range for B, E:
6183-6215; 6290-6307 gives 0.037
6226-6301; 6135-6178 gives -0.011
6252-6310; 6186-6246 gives -0.011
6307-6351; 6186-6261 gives -0.023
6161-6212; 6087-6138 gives 0.006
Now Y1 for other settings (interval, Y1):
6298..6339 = 6334.61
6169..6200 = 6198.98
